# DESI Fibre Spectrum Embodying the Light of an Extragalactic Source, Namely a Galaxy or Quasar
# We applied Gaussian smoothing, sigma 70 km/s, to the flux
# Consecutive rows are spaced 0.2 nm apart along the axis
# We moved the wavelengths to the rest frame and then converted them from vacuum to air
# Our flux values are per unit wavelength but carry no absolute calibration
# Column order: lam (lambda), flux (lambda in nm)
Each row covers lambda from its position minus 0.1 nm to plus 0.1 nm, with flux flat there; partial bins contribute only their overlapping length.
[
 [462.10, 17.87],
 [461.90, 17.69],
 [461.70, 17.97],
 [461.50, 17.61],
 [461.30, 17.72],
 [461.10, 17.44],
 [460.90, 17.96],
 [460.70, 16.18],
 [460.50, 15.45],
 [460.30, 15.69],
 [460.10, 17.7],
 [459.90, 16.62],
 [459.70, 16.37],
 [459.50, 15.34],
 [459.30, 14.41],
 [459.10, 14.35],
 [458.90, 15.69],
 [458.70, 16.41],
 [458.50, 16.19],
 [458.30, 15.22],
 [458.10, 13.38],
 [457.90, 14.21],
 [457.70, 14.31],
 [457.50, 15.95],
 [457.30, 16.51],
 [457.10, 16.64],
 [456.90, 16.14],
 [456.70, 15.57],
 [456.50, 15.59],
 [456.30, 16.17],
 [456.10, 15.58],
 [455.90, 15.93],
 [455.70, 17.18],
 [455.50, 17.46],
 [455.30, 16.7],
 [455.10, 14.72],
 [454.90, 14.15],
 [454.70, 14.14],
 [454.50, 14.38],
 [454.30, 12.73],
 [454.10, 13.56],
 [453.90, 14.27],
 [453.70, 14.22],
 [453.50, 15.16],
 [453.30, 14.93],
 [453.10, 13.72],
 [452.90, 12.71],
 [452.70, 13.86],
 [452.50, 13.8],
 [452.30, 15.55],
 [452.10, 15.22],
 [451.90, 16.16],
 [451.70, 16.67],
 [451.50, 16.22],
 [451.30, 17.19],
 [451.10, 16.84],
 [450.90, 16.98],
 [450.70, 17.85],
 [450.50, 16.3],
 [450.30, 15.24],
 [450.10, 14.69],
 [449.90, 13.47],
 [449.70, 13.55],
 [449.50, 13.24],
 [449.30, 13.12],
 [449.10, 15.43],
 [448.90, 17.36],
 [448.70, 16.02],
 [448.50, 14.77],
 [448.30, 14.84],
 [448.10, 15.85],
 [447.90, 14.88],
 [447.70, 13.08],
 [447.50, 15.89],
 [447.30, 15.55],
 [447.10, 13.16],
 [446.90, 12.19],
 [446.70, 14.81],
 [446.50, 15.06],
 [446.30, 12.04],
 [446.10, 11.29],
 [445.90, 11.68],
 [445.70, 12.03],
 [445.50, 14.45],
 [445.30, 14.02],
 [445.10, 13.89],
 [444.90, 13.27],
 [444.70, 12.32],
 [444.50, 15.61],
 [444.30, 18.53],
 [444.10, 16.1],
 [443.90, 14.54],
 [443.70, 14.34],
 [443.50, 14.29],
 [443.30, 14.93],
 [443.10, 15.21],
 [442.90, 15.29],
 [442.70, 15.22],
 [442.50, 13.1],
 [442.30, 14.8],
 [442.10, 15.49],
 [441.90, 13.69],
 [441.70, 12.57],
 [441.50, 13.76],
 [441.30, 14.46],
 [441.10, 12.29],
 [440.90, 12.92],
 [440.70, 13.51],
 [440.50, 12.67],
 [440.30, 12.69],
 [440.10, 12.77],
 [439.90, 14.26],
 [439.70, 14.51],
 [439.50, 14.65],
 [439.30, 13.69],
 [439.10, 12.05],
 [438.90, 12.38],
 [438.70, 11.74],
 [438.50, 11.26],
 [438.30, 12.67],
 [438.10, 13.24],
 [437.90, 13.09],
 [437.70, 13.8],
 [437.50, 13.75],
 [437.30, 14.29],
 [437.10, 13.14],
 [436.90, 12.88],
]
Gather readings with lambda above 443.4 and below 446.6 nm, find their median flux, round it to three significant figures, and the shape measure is 14.2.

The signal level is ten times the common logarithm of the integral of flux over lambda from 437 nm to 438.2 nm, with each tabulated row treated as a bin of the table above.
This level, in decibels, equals 12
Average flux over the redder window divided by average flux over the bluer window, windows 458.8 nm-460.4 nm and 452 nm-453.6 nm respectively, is 1.10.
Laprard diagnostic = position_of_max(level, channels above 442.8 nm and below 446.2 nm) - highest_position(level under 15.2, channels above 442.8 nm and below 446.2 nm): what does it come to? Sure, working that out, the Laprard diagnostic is -1.80 nm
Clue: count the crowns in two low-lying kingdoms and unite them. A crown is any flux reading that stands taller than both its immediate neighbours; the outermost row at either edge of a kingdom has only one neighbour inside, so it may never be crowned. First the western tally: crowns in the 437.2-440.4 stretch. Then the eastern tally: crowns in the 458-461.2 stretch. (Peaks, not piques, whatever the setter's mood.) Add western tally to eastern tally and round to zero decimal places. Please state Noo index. 7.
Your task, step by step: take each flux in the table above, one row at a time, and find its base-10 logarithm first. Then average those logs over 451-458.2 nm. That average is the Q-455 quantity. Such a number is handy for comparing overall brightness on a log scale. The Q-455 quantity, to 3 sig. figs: 1.18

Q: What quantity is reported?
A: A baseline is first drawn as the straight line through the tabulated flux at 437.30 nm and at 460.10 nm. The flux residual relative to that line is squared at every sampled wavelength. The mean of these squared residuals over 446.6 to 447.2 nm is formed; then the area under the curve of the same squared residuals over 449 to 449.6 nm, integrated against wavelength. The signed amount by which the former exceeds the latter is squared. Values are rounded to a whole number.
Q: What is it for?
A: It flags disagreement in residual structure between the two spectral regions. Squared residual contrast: 10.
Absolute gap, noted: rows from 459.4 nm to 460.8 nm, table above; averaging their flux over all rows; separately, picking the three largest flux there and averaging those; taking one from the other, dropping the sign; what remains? 0.70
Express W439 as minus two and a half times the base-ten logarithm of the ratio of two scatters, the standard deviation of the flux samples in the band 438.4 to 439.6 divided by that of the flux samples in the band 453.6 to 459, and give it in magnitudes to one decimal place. 0.0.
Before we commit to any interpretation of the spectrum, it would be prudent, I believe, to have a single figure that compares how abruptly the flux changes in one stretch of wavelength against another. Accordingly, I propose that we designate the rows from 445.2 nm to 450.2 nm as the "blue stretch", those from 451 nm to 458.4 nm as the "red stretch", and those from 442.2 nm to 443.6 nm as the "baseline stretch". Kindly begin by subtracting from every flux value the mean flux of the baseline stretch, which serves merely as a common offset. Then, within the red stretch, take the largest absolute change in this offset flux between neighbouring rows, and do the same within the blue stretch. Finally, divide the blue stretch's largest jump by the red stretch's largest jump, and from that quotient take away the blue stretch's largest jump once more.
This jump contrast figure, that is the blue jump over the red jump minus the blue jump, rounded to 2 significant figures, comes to -1.5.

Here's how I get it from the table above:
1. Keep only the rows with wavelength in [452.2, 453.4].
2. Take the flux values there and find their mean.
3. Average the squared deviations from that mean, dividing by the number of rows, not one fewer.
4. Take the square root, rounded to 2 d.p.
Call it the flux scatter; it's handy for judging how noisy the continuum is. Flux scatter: 0.91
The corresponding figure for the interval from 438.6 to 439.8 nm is 1.17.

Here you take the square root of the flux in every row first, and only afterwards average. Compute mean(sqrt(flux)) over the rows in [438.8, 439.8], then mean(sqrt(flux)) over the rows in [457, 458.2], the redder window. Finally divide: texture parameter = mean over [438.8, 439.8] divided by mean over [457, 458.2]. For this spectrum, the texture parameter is 0.94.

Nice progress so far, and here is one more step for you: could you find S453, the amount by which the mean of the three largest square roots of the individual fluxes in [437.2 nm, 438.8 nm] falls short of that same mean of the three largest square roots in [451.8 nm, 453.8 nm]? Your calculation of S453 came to 0.22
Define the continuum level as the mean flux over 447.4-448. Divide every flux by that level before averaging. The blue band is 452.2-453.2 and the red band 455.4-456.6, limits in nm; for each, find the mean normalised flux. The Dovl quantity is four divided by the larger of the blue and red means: 3.58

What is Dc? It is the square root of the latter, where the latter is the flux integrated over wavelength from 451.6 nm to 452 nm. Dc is 2.56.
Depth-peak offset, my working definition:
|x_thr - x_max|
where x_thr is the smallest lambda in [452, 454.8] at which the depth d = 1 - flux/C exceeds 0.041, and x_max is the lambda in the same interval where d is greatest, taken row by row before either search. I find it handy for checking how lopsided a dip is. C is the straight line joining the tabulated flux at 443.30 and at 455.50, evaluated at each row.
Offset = 2.20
